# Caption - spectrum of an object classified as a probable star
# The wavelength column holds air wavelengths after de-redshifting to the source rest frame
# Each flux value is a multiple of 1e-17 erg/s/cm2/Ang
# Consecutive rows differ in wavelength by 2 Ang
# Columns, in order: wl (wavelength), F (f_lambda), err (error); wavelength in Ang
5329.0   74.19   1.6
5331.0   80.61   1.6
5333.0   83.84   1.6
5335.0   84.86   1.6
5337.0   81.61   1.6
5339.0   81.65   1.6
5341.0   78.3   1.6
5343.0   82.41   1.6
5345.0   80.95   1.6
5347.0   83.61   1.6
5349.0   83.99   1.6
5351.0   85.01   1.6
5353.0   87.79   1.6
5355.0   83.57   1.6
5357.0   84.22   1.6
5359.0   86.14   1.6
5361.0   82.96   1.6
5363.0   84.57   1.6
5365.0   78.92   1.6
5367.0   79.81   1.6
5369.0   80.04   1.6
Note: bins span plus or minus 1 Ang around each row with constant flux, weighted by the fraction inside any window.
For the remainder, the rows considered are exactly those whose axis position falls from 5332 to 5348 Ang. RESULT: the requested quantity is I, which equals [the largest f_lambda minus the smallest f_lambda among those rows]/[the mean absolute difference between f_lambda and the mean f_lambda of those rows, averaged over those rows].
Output 4.3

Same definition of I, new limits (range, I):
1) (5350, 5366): 5.1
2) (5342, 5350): 2.9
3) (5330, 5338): 2.6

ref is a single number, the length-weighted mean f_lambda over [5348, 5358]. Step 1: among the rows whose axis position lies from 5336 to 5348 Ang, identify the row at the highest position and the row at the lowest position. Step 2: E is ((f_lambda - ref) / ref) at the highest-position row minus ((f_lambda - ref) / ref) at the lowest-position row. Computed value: 0.02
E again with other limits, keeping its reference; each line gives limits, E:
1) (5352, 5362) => -0.06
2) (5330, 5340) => 0.01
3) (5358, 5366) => -0.09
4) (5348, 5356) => 0.00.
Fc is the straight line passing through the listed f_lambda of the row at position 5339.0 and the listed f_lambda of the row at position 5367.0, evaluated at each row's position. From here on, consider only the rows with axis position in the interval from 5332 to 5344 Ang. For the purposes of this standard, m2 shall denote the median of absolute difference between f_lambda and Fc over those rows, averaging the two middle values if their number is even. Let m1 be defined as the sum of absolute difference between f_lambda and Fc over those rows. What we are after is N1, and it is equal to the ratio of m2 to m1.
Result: 0.15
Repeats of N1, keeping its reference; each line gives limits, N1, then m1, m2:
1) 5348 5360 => 0.15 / 27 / 4.0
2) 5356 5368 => 0.18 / 18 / 3.3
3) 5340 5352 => 0.19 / 14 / 2.7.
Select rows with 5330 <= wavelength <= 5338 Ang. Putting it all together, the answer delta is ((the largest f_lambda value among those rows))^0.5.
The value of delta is 9.2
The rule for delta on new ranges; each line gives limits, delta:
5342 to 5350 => 9.2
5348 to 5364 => 9.4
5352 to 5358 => 9.4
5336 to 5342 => 9.0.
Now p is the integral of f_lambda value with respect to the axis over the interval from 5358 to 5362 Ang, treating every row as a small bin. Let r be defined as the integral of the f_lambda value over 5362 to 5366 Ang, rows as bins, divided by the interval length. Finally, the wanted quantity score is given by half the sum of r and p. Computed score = 210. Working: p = 338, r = 82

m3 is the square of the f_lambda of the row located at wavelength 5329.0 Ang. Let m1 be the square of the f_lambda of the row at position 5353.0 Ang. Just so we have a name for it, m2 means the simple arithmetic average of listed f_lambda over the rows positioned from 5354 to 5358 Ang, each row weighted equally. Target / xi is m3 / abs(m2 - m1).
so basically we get 0.72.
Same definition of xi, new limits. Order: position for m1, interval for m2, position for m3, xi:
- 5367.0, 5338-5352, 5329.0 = 0.88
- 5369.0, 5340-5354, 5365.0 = 0.98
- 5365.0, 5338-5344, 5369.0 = 1.04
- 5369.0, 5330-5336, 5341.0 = 0.97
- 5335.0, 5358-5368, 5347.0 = 0.98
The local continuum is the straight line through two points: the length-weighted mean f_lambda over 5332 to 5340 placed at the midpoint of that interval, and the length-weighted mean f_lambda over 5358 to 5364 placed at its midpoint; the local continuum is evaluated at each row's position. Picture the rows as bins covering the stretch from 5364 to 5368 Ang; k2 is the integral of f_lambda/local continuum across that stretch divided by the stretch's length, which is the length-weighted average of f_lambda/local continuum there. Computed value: 0.94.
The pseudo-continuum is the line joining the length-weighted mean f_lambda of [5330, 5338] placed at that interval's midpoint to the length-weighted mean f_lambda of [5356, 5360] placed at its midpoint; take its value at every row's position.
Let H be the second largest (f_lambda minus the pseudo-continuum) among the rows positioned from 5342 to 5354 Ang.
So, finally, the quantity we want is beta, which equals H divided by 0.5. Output 1.1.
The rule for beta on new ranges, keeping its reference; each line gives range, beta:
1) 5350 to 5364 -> 1.7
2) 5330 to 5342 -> 2.4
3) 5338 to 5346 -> -3.2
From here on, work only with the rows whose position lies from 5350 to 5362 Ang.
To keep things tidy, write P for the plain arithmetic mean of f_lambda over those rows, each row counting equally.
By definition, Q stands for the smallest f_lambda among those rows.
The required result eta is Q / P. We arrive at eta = 0.977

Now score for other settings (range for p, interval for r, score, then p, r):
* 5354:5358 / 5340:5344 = 208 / 336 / 80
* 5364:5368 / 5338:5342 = 199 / 317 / 80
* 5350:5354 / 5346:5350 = 215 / 346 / 84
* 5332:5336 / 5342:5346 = 210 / 337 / 82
